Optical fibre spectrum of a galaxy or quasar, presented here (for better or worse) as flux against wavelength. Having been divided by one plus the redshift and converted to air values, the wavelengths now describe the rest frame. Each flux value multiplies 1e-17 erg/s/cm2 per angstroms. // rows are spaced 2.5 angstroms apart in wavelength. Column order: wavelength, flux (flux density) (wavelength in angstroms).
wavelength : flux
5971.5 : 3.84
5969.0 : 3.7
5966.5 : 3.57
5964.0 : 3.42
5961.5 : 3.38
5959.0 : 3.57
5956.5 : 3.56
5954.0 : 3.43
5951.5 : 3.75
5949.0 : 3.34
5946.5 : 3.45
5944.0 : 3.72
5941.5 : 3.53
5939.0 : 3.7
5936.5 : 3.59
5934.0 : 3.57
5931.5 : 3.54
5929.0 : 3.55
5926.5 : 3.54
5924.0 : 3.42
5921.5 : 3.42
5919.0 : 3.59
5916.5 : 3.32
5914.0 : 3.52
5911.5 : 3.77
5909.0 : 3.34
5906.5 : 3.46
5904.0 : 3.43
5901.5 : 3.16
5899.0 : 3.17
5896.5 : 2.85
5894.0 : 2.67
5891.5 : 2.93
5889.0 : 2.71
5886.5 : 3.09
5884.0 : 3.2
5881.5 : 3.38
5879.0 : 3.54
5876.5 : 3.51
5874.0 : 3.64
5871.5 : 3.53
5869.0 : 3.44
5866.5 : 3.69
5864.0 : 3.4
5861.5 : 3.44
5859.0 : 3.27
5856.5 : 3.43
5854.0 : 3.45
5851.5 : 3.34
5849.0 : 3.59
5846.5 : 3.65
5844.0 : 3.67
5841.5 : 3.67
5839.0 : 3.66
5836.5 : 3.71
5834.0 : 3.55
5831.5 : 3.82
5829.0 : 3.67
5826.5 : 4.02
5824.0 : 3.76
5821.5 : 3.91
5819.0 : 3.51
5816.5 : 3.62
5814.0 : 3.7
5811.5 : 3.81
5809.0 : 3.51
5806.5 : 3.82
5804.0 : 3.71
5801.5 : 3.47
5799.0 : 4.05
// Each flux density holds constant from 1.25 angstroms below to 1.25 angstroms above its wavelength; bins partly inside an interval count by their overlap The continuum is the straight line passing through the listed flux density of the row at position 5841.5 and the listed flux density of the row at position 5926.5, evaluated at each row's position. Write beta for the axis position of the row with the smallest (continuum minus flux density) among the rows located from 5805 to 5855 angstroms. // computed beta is 5826.5 angstroms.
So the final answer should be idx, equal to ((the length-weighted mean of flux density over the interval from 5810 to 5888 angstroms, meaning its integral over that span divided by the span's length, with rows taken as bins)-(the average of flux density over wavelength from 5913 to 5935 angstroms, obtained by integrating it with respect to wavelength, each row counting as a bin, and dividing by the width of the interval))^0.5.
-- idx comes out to 0.27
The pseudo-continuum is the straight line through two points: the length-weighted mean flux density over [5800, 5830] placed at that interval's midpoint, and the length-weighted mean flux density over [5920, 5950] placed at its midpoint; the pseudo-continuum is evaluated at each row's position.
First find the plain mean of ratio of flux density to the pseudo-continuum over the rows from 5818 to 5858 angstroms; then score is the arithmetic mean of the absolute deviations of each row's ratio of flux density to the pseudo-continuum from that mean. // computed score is 0.033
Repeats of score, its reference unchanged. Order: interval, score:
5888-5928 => 0.078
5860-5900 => 0.073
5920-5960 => 0.026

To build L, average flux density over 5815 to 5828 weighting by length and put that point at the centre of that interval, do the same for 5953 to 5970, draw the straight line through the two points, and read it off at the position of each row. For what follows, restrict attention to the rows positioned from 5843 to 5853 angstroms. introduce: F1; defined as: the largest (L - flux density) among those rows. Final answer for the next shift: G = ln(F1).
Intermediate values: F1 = 0.37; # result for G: -1.0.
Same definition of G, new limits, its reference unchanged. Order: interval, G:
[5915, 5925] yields -1.3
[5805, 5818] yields -1.3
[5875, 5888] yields -0.6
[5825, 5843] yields -1.7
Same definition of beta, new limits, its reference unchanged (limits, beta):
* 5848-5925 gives 5911.5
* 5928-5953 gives 5951.5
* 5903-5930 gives 5911.5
